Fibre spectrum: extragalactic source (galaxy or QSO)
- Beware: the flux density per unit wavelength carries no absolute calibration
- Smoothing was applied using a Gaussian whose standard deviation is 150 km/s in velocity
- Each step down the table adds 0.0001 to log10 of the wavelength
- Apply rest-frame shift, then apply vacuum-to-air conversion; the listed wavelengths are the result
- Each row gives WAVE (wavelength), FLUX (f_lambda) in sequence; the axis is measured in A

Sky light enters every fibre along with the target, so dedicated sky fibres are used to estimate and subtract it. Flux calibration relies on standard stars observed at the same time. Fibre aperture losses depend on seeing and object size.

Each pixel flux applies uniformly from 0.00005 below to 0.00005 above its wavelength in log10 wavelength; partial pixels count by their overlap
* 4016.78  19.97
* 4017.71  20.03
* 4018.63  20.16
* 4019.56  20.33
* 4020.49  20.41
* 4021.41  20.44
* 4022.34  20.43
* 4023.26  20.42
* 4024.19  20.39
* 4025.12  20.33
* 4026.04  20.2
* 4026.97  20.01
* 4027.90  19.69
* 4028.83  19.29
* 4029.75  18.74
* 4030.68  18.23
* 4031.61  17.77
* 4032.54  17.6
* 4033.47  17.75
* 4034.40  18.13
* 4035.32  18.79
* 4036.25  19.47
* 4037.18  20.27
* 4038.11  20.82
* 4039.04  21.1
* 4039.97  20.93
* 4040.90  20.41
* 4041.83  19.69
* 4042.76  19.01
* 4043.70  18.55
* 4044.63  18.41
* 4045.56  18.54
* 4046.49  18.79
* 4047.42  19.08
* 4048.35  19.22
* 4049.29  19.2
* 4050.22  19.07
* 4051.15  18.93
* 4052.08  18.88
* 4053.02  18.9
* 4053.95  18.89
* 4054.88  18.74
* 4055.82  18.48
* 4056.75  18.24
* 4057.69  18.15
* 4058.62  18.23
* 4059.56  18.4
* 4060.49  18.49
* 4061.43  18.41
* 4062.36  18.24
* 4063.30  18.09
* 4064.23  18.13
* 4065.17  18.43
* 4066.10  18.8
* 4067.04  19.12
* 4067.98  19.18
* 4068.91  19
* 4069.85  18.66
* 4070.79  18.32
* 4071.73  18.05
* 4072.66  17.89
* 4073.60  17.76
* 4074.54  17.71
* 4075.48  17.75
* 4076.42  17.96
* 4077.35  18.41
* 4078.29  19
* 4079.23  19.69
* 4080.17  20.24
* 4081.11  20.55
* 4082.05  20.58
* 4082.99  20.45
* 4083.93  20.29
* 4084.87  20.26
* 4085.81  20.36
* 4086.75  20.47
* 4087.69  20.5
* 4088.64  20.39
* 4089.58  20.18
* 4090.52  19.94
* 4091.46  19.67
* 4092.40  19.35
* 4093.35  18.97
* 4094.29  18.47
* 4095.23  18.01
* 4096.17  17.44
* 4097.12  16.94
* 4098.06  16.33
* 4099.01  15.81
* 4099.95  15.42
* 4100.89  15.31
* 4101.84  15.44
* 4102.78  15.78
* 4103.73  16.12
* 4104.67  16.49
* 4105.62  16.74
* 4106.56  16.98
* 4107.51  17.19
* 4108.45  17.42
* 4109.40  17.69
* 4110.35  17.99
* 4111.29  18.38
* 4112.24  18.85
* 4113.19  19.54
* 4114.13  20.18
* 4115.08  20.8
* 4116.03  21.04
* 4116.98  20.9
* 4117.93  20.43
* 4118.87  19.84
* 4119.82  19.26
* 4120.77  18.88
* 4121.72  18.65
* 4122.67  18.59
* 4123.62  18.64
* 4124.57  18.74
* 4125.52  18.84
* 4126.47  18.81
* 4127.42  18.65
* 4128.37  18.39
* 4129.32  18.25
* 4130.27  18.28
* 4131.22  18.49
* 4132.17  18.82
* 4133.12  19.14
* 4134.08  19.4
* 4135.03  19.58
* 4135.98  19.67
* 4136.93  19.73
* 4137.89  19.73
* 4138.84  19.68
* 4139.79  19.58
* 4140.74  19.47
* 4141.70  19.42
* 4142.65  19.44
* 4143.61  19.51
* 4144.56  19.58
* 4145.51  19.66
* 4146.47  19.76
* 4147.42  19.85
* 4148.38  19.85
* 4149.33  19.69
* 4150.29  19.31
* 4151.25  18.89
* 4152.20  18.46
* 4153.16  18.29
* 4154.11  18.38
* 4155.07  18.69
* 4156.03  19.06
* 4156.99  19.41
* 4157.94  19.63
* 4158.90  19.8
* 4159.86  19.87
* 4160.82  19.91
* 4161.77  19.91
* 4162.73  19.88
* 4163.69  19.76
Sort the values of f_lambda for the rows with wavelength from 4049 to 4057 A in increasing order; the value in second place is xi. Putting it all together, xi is 18.48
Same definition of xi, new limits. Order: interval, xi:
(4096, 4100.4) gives 15.81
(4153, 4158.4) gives 18.38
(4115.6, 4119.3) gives 20.43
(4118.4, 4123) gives 18.65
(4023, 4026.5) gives 20.33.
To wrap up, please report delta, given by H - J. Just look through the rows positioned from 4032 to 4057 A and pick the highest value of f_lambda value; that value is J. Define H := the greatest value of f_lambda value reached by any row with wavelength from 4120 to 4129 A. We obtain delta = -2.2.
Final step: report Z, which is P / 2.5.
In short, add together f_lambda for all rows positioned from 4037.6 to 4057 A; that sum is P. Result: 162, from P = 404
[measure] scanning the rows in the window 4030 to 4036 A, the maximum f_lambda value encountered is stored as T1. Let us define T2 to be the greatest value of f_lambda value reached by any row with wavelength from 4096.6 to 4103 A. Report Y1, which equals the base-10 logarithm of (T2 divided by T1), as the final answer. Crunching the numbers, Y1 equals -0.045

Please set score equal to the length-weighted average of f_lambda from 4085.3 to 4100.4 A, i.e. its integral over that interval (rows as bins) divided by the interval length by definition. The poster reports 18.6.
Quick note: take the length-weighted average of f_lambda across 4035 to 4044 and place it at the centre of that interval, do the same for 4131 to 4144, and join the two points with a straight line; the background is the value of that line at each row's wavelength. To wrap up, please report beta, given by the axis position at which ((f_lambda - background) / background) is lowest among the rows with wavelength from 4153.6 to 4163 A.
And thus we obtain 4154.11 A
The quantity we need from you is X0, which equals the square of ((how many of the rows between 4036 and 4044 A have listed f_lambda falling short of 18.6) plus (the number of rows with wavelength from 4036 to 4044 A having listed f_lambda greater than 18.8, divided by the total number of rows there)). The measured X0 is 4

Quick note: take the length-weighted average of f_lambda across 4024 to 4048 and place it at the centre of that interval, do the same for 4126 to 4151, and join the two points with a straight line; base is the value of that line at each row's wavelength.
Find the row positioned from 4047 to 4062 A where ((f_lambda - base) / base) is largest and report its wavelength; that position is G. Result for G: 4048.35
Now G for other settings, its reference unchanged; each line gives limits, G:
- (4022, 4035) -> 4022.34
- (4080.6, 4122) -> 4116.03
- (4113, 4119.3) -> 4116.03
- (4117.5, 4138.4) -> 4117.93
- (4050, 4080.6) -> 4080.17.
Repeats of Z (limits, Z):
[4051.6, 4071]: 156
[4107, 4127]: 160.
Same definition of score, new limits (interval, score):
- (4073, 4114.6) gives 18.4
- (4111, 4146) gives 19.3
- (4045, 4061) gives 18.7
